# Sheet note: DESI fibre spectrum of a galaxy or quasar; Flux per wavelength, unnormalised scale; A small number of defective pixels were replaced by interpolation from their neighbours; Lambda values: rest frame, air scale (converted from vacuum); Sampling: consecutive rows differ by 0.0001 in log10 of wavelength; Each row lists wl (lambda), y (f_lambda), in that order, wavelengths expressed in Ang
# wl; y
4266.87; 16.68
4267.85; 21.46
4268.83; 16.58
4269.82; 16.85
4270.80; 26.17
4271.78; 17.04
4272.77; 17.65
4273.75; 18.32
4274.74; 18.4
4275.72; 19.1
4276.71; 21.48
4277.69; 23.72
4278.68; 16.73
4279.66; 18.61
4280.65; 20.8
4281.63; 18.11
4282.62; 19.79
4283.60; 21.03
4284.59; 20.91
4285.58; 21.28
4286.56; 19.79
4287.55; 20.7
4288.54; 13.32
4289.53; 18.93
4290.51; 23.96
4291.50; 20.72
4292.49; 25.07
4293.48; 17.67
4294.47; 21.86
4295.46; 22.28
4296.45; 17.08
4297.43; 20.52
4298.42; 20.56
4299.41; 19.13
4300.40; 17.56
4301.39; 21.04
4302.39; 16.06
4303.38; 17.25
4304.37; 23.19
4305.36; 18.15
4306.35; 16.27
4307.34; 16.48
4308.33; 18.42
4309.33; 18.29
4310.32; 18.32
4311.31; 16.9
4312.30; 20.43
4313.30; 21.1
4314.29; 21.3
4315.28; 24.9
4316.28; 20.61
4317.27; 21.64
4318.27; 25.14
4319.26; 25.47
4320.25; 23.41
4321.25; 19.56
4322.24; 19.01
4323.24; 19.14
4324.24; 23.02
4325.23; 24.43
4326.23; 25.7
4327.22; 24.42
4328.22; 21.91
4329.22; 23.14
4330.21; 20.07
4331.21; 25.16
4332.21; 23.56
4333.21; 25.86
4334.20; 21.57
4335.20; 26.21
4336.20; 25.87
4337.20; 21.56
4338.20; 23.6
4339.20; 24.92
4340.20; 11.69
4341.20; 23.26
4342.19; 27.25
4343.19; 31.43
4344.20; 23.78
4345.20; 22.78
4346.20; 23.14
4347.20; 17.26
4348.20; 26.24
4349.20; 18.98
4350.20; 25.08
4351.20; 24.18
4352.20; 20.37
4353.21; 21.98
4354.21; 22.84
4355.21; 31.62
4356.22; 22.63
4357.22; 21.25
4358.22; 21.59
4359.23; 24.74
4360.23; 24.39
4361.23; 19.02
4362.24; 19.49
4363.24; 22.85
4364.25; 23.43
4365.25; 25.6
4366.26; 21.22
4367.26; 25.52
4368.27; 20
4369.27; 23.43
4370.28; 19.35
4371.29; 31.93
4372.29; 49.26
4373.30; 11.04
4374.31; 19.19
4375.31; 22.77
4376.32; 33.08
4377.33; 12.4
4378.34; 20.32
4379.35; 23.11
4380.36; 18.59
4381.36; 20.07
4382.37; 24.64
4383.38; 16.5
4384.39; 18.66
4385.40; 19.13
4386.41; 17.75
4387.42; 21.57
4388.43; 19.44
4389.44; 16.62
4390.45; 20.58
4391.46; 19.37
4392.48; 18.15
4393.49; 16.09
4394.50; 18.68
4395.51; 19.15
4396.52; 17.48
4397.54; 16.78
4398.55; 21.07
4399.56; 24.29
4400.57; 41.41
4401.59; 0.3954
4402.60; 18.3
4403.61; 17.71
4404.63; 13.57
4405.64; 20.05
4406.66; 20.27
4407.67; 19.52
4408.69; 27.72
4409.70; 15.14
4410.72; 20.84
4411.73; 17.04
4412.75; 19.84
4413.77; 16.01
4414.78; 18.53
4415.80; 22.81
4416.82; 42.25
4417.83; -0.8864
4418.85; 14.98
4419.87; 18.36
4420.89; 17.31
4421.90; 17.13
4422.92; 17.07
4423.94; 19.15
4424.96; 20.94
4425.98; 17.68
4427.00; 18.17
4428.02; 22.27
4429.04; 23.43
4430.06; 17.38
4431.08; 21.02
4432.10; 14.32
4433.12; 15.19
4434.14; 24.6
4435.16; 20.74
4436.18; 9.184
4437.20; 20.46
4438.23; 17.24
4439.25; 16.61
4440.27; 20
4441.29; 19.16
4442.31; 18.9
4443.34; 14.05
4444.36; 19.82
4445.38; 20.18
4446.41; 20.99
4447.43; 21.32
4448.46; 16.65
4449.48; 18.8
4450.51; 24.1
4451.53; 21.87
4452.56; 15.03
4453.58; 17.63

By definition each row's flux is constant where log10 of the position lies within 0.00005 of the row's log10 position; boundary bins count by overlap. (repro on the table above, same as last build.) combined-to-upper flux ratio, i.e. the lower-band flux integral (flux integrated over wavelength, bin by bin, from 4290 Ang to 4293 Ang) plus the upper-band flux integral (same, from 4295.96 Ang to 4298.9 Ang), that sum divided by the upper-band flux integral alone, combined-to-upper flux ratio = 2.2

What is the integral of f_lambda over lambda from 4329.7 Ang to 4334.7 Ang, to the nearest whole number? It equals 116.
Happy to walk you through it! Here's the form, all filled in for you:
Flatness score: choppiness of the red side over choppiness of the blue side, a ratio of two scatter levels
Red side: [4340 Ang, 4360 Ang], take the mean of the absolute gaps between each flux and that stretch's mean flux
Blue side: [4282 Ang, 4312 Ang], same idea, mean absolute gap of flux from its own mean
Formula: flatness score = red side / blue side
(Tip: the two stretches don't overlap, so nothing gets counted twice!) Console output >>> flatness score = 1.4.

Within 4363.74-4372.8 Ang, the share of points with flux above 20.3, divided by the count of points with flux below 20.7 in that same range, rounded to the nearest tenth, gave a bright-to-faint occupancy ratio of 0.4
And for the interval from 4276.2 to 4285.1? 0.1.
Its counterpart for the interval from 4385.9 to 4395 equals 0.0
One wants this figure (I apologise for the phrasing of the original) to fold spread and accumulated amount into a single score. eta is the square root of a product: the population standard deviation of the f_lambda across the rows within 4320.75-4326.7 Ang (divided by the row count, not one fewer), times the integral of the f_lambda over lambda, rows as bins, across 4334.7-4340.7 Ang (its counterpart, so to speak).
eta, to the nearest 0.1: 19.0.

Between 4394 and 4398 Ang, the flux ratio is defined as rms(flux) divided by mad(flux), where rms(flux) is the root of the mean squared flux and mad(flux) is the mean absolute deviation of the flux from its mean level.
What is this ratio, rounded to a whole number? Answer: 20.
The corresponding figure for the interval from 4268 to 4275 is 9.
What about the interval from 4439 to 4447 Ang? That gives 11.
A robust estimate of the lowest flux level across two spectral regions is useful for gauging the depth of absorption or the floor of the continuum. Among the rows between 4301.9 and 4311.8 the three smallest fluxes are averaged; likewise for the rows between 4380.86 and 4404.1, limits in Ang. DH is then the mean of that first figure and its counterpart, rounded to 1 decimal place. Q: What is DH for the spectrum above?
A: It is 13.6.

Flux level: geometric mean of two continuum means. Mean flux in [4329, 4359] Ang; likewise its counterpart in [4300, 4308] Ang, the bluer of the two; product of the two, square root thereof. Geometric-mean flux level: 20.6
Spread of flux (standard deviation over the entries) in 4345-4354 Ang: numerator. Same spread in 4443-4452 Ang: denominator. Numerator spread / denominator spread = 0.98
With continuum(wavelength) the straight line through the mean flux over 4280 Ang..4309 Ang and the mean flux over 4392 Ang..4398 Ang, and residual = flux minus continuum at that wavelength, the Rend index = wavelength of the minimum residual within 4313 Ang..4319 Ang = 4316.28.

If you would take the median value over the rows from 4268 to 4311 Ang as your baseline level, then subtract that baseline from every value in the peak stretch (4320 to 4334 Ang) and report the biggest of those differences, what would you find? 6.9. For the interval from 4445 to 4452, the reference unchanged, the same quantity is 5.2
